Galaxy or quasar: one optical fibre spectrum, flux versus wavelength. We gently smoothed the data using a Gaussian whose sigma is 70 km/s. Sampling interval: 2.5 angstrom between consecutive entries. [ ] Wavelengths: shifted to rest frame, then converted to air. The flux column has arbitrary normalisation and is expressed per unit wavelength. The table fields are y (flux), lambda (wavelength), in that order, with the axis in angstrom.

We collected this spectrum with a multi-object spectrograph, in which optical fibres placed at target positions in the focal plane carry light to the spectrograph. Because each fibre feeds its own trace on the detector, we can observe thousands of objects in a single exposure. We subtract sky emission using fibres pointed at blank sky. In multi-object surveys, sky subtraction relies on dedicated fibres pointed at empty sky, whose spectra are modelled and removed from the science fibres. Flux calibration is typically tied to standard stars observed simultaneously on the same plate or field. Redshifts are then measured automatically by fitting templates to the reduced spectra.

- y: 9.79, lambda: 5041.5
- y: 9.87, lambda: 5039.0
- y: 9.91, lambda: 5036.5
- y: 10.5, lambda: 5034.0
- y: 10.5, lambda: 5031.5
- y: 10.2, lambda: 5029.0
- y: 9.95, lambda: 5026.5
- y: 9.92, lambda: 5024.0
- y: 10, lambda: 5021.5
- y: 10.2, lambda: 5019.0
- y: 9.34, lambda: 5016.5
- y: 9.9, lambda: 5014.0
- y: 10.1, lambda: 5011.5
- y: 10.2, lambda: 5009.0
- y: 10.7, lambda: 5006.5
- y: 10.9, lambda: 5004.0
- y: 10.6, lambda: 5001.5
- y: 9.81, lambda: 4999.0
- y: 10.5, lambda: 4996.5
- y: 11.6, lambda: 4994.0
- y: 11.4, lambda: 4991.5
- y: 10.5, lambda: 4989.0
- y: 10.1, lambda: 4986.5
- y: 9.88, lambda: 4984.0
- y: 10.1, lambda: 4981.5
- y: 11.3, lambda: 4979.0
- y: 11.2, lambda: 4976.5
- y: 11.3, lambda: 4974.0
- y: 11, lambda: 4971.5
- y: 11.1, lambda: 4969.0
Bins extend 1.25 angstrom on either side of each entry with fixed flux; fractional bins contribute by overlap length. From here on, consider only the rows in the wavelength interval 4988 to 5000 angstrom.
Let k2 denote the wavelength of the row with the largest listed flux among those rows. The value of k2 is 4994.0 angstrom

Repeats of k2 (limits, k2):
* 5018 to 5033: 5031.5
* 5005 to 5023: 5006.5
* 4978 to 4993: 4991.5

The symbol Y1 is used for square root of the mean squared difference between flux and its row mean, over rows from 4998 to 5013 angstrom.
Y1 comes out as 0.38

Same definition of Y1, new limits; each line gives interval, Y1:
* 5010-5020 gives 0.33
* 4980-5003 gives 0.60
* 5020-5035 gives 0.24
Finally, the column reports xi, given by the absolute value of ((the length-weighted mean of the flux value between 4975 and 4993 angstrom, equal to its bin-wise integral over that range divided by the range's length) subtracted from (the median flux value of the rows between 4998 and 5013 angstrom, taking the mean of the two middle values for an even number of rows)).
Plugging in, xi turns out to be 0.3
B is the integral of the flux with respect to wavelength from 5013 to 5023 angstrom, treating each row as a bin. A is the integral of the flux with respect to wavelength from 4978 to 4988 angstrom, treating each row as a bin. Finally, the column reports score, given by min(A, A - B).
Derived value 5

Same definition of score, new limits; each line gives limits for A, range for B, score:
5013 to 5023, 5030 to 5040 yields -3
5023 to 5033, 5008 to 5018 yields 3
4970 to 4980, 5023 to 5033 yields 10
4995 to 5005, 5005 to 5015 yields 2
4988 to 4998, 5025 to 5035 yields 7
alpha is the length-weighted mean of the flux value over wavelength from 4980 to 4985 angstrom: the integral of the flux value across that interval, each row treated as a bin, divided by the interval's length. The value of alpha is 10.1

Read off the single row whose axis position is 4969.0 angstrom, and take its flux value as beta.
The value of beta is 11.1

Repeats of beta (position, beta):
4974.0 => 11.3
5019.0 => 10.2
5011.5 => 10.1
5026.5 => 9.95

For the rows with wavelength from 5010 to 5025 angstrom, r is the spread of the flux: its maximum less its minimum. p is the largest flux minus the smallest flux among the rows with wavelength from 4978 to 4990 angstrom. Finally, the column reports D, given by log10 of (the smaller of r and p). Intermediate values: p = 1.42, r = 0.9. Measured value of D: -0.07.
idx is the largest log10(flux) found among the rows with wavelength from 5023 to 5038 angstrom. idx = 1.02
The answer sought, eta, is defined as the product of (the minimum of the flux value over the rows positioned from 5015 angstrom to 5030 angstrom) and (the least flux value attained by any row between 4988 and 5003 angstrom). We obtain 91.6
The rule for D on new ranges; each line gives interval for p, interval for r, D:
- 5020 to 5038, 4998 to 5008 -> -0.23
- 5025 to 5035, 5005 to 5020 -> -0.26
